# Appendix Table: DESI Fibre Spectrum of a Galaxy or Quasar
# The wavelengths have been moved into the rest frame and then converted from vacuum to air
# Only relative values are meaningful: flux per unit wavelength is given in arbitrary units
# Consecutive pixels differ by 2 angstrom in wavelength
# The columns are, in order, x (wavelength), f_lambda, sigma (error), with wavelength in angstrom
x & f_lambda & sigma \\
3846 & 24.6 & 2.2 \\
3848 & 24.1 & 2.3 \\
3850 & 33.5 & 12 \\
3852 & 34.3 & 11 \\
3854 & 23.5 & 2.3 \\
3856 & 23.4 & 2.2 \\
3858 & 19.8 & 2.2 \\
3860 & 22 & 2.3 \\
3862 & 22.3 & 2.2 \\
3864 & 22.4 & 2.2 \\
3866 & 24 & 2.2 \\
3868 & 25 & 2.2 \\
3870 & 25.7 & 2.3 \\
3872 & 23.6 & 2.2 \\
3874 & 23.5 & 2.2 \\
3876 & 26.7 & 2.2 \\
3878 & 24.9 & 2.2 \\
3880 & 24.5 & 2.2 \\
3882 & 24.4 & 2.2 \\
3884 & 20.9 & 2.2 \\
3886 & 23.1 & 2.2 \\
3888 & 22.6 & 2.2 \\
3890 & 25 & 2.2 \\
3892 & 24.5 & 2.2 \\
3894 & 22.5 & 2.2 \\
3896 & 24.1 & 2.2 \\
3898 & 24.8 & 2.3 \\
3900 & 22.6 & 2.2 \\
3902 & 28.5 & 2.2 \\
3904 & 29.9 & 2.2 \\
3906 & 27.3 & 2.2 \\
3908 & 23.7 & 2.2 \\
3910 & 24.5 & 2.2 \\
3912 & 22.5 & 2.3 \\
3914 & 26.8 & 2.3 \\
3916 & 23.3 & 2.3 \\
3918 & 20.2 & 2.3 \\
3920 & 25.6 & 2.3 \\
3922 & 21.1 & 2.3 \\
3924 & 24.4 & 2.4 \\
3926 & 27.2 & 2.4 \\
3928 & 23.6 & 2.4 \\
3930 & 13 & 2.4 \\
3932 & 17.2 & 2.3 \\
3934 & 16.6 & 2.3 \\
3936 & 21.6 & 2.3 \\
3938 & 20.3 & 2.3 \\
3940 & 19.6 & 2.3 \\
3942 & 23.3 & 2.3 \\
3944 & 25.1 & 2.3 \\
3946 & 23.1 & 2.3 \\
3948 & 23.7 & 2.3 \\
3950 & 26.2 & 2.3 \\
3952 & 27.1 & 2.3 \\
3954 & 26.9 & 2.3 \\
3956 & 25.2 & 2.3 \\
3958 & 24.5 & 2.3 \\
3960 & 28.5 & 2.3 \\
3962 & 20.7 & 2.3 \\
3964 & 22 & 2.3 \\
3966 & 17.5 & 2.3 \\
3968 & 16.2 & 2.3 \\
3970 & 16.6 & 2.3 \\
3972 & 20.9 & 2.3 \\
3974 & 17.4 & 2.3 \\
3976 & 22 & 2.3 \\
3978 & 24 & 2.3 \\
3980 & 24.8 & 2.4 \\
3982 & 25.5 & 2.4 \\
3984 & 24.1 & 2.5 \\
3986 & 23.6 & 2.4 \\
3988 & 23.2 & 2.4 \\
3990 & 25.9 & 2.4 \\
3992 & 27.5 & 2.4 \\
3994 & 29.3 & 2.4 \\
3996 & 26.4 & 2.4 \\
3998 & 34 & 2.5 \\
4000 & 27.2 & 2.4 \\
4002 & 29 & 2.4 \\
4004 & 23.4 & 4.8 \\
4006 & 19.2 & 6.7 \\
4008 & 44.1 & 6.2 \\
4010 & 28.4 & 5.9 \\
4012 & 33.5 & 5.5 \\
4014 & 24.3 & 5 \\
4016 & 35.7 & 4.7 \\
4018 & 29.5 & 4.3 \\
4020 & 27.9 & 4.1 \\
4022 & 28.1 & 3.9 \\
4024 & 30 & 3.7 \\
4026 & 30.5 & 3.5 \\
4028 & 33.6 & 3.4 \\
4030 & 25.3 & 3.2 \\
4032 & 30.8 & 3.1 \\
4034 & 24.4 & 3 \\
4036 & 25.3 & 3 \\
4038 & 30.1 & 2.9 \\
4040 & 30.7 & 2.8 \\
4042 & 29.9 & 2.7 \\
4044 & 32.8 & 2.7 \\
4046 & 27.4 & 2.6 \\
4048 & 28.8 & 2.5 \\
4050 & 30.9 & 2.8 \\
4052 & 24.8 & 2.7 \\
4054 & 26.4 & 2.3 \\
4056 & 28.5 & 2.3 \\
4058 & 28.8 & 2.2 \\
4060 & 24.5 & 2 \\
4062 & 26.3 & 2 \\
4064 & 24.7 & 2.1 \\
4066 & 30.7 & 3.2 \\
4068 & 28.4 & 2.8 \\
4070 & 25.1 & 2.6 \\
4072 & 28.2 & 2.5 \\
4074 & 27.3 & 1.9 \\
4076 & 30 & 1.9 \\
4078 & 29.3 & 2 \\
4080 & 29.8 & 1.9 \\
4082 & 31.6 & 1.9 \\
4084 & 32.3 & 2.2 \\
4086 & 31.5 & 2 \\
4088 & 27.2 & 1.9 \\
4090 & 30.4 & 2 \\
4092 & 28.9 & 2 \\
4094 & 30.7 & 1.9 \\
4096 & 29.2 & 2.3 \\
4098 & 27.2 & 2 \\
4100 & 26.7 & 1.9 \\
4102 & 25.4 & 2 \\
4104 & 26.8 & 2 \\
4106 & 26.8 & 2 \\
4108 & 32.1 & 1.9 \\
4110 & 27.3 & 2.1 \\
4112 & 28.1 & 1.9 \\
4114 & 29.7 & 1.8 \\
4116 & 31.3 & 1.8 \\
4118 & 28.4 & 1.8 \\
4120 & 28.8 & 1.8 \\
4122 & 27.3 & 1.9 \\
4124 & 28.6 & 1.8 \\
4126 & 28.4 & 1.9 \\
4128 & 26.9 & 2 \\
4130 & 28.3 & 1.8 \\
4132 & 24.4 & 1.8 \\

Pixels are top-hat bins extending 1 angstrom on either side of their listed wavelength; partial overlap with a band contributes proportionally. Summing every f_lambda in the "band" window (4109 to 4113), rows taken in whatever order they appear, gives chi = 55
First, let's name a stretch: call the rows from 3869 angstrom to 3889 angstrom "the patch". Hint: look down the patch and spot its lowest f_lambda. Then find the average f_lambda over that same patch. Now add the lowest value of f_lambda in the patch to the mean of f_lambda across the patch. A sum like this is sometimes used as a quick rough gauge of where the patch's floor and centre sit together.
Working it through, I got 45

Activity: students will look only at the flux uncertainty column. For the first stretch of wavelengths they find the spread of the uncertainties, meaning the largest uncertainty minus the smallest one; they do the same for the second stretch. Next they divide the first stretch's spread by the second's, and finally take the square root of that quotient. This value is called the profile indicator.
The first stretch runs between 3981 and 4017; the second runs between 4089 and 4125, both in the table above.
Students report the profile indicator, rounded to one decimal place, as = 2.9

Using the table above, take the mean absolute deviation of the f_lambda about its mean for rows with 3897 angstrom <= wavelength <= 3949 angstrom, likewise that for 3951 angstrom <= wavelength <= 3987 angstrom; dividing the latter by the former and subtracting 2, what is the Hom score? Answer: -0.88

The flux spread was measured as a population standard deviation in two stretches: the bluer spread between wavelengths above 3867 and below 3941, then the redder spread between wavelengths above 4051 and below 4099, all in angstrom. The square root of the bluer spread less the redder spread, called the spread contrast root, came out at 1.0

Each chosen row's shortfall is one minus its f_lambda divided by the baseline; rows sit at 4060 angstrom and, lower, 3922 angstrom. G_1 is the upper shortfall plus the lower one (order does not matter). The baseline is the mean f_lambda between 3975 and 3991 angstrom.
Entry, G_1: 0.11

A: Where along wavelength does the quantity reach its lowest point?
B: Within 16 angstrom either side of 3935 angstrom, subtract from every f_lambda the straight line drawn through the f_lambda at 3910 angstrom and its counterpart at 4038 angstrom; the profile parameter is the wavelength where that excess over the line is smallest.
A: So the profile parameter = 3930 angstrom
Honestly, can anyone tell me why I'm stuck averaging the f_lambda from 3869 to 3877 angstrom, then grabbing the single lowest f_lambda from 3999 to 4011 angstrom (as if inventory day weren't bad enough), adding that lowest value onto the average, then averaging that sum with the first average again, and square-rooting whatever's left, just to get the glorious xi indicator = 5.87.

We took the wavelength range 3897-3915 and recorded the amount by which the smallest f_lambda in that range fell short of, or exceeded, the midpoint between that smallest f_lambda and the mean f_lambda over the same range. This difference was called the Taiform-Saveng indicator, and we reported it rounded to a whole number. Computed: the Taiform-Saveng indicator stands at -2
